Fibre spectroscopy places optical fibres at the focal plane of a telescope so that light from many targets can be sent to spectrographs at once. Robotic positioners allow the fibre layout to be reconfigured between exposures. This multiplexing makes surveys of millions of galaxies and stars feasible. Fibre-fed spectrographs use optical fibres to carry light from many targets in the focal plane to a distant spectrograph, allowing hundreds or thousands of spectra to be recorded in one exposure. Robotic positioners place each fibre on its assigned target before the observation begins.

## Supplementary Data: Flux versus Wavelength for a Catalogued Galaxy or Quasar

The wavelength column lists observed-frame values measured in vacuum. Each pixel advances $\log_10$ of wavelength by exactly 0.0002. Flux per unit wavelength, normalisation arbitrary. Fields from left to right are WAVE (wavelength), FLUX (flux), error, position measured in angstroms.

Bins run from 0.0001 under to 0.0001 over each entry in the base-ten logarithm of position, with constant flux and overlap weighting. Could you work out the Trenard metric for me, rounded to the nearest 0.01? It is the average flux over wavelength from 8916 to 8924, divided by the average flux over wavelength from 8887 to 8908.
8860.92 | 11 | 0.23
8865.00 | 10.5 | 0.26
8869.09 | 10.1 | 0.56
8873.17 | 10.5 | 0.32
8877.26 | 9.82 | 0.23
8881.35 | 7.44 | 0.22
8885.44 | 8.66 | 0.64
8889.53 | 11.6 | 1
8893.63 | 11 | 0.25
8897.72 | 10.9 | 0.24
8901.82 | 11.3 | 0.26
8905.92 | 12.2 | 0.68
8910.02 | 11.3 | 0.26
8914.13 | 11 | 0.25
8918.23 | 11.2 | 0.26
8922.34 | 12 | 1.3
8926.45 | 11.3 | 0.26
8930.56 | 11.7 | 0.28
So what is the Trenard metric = 1.02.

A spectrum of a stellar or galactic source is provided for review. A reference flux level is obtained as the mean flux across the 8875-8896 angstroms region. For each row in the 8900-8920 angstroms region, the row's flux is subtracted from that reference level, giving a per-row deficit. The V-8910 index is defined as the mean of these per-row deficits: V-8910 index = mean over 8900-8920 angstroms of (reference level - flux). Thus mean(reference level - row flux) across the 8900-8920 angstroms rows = -1.7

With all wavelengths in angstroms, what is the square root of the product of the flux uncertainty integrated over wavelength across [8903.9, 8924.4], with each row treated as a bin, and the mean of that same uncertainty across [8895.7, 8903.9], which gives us 1.7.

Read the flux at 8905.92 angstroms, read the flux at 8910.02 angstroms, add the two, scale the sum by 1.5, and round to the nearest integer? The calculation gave 35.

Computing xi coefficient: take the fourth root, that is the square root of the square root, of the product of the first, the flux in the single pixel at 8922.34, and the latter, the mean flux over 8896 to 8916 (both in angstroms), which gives 3.42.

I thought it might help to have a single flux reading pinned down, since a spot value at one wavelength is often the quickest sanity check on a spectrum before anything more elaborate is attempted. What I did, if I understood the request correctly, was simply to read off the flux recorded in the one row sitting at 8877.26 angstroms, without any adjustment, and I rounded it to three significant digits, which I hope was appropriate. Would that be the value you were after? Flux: 9.82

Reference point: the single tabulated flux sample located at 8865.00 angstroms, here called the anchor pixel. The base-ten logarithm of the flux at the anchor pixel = 1.02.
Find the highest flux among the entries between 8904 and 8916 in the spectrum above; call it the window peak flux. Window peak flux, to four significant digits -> 12.20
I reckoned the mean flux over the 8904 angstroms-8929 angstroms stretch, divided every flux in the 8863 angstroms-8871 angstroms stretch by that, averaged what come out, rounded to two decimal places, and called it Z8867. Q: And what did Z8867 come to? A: 0.90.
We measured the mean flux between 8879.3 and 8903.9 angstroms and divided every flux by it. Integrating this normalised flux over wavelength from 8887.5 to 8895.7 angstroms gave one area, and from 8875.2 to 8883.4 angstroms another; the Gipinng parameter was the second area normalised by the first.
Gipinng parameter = 0.76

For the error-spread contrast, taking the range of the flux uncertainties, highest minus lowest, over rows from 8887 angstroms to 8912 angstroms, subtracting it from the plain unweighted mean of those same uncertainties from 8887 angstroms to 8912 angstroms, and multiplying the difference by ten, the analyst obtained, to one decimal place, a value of -3.1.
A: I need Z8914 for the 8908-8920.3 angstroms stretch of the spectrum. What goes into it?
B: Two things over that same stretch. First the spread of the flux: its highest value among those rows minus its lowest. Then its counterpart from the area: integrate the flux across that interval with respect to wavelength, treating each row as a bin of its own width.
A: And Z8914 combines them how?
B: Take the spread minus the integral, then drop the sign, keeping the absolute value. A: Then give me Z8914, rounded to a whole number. 137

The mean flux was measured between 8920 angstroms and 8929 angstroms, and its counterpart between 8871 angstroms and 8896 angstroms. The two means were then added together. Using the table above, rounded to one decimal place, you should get 21.5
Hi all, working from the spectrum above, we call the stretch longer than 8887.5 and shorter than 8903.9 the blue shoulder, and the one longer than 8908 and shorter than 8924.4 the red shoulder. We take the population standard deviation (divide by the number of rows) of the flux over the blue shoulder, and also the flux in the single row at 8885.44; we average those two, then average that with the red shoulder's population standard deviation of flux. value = 2.42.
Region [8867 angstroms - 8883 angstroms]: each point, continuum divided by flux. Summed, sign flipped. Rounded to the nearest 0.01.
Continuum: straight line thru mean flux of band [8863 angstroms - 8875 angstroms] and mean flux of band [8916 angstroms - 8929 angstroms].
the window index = -4.52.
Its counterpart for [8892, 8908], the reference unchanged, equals -3.89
